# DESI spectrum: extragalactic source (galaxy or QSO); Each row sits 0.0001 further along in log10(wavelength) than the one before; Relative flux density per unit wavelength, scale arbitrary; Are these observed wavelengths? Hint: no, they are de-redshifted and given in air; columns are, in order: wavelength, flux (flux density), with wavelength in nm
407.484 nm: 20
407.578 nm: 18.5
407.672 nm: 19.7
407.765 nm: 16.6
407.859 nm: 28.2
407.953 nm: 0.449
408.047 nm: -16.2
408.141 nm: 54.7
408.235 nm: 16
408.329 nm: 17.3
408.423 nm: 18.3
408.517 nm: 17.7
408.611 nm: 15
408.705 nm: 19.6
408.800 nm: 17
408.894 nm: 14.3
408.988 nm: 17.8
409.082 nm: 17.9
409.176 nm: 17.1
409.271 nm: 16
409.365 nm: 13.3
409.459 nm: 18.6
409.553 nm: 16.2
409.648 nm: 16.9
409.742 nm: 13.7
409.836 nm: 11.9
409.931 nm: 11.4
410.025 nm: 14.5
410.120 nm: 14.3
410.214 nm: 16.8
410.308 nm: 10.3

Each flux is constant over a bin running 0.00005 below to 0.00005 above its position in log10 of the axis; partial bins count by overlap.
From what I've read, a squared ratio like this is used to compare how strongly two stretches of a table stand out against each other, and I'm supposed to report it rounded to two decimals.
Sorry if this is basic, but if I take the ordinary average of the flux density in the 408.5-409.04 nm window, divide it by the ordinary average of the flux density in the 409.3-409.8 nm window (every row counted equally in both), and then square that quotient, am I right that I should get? 1.15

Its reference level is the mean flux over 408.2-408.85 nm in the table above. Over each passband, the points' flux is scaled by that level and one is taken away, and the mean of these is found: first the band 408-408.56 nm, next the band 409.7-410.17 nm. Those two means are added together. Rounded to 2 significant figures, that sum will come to -0.20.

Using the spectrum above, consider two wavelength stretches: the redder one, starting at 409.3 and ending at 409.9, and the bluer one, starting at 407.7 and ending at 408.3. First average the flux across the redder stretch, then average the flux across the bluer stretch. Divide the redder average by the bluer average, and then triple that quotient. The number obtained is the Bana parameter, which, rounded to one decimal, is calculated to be 2.7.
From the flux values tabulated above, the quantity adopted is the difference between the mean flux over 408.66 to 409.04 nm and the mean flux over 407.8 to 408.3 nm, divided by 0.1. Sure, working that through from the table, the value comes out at 5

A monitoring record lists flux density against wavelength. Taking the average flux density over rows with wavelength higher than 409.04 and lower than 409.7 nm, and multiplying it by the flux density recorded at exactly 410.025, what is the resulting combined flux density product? 240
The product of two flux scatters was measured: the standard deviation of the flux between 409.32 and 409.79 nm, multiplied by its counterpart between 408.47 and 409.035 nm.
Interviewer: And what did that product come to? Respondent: 4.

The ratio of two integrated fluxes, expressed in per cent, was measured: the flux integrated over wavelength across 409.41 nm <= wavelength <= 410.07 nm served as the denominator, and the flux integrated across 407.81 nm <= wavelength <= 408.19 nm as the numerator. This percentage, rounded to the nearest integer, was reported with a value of 65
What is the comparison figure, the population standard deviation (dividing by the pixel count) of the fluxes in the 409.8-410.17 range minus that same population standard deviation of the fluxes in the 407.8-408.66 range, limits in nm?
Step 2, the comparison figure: -17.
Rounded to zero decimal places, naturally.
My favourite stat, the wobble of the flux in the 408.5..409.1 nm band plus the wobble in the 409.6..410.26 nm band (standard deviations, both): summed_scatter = 4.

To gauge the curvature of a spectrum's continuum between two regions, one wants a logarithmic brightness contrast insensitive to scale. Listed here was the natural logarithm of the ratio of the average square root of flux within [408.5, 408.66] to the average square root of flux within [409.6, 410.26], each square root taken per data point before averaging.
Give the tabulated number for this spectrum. 0.07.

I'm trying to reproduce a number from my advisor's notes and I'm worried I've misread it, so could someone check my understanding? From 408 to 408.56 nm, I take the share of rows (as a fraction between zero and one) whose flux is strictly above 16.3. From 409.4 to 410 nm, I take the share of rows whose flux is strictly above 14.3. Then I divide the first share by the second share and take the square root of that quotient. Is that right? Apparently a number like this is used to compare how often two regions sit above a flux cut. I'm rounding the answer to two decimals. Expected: 1.15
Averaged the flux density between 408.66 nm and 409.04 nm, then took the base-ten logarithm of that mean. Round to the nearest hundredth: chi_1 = 1.23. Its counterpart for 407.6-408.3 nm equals 1.23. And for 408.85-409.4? 1.21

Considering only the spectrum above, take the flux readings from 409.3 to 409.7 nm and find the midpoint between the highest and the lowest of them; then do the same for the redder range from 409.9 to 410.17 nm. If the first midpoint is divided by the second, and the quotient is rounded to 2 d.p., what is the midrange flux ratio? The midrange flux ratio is 1.23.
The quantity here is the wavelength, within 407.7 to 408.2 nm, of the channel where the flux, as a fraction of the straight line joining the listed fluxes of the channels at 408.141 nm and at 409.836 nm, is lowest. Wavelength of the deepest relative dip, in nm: 408.047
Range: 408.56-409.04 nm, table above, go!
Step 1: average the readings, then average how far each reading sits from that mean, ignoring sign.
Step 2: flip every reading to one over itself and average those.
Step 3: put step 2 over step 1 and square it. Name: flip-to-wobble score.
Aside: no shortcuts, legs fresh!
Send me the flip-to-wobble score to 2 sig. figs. 0.0013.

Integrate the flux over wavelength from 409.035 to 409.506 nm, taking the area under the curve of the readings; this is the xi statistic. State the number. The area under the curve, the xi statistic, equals 7.81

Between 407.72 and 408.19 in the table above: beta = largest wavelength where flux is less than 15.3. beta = 408.047 nm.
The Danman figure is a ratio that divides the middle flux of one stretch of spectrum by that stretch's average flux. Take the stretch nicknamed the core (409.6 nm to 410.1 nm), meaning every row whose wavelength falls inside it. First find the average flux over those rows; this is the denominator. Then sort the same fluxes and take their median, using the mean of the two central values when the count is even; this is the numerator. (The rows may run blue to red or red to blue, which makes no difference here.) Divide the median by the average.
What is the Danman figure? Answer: 1.001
